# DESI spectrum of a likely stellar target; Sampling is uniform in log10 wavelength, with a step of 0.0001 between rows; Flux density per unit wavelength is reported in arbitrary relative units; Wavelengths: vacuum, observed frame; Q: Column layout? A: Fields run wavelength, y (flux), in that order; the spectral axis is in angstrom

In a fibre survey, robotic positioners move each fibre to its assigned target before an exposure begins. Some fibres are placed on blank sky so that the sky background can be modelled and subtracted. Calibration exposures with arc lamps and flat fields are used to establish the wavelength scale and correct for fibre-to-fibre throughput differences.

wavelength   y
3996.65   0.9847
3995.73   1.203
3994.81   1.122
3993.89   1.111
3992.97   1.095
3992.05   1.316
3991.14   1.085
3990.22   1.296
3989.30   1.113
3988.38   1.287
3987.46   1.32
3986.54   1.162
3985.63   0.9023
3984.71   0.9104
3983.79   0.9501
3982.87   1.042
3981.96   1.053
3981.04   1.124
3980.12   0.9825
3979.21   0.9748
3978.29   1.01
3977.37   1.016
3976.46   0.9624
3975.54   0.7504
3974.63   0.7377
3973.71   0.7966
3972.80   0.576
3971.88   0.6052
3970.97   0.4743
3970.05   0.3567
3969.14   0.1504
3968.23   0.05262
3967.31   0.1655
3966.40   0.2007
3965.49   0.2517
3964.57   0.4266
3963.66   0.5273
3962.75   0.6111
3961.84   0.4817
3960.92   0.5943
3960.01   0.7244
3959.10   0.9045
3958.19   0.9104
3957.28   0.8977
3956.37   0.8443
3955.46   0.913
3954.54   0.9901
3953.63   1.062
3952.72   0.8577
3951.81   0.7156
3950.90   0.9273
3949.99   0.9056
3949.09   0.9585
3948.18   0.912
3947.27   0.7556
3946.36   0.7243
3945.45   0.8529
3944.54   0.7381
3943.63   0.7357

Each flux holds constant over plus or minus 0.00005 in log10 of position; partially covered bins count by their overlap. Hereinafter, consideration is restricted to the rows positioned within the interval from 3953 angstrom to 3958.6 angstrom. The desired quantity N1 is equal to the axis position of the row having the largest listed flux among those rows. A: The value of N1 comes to 3953.63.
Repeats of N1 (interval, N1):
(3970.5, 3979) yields 3977.37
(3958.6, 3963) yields 3959.10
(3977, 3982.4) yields 3981.04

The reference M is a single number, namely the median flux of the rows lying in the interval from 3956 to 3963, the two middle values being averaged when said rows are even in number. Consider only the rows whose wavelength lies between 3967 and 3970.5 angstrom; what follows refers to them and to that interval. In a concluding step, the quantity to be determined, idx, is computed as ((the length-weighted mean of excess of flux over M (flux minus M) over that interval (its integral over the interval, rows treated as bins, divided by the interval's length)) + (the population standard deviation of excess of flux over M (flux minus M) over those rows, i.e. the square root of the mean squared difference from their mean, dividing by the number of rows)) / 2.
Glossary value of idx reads -0.246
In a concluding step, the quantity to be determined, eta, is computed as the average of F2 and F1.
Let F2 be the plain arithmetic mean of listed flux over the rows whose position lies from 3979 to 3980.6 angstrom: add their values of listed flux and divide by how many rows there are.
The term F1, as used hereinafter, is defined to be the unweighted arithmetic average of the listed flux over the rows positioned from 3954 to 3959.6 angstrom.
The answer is 0.94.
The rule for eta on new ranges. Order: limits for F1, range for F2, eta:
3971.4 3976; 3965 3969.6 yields 0.43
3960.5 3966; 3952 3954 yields 0.72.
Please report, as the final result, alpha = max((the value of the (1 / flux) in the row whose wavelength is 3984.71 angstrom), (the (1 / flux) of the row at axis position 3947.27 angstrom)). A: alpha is 1.3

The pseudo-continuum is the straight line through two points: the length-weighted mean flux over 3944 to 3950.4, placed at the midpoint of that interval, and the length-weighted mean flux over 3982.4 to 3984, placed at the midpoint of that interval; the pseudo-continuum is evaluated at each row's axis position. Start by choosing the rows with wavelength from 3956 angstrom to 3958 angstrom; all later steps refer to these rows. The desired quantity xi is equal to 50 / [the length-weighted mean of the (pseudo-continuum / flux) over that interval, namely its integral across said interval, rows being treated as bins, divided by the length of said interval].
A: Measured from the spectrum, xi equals 50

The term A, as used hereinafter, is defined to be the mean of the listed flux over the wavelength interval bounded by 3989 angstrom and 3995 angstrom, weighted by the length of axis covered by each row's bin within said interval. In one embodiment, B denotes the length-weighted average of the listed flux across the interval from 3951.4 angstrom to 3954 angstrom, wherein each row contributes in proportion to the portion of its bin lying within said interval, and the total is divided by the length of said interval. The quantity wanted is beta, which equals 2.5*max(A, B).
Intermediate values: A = 1.17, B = 0.9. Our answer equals 2.9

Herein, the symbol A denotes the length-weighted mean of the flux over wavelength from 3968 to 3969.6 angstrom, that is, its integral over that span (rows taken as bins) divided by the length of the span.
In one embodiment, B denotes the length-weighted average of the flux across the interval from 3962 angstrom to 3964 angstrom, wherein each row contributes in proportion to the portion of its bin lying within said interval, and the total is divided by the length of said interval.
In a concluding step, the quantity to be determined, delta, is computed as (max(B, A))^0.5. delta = 0.75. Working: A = 0.11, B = 0.56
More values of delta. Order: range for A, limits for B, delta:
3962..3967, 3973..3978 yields 0.92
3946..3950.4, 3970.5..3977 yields 0.92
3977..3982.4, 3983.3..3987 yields 1.01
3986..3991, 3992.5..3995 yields 1.10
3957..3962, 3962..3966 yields 0.87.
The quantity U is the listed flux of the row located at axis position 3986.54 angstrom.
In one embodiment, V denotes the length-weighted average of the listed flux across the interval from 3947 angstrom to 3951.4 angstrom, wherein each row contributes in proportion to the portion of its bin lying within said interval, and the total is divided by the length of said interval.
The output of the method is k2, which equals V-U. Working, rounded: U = 1.162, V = 0.90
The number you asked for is -0.3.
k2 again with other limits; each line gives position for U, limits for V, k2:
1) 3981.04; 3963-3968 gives -0.8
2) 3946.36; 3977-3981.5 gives 0.3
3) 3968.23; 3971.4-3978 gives 0.7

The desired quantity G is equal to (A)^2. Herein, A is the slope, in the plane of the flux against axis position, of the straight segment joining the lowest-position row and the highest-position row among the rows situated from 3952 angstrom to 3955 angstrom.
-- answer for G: 0.005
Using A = 0.07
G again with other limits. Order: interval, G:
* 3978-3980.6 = 0.000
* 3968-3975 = 0.011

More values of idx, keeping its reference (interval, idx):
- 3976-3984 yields 0.141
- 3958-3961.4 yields 0.060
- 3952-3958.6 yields 0.102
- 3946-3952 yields 0.082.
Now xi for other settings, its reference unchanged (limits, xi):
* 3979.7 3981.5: 53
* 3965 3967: 12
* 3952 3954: 53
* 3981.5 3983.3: 52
